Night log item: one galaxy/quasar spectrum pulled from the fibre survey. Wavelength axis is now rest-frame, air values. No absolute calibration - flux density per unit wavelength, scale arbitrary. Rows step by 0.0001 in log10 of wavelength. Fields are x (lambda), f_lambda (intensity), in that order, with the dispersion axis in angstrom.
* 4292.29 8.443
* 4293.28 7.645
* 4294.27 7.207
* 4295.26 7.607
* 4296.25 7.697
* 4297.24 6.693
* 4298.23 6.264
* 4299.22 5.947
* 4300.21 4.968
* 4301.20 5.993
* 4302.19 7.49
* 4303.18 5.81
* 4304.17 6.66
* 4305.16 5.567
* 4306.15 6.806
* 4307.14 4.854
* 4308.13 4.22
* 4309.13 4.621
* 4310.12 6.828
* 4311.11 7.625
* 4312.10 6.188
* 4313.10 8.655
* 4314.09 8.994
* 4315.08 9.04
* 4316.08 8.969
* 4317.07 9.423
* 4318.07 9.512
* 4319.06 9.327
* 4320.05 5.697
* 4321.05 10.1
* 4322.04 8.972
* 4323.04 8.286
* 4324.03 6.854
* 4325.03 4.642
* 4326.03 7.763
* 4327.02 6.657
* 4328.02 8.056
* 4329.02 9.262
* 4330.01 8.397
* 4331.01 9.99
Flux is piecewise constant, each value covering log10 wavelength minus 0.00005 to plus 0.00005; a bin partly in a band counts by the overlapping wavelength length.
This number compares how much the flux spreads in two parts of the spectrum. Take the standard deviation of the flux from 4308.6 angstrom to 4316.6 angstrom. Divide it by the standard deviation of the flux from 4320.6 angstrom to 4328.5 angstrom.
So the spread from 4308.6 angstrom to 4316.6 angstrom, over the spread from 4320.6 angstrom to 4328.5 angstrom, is 0.99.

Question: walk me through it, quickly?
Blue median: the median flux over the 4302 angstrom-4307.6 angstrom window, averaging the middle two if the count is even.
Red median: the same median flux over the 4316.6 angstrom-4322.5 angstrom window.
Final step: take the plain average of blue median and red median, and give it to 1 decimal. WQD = 7.8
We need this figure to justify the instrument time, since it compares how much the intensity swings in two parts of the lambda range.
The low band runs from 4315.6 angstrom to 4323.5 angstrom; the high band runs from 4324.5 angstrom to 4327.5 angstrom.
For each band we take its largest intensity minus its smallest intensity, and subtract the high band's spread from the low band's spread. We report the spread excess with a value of 1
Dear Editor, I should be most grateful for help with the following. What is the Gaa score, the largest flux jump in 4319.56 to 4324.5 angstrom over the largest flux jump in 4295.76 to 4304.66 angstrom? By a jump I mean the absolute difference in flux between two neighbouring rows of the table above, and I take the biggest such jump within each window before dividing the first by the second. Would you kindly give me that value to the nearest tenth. 2.6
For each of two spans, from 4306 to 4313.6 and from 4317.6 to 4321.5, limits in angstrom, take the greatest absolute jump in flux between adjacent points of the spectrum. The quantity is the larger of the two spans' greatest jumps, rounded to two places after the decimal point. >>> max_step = 4.40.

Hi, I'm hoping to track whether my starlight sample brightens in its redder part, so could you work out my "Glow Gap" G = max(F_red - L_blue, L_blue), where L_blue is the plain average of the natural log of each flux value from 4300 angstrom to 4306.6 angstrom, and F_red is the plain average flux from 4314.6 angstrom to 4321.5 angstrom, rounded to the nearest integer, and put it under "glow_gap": 7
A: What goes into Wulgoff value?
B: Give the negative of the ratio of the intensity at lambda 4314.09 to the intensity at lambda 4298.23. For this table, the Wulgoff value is -1.4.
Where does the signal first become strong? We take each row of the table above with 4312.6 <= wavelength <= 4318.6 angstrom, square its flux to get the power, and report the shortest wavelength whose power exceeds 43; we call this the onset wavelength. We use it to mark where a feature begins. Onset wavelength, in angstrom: 4313.10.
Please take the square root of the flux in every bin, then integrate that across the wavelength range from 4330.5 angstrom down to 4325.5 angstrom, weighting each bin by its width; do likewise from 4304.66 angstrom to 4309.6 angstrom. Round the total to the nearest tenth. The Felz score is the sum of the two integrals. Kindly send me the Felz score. 25.4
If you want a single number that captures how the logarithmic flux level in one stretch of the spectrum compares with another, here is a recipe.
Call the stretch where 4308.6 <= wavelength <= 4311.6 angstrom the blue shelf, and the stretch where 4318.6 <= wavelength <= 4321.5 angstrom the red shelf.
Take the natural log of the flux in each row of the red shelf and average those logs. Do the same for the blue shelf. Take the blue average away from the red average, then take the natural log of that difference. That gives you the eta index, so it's -1.3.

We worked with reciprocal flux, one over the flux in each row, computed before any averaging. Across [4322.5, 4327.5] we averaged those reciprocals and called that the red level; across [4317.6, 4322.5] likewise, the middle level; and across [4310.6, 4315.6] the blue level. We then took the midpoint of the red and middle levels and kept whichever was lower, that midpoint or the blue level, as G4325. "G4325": 0.126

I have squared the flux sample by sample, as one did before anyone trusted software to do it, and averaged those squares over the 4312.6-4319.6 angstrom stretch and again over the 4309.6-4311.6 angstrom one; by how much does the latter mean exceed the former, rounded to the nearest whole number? -31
